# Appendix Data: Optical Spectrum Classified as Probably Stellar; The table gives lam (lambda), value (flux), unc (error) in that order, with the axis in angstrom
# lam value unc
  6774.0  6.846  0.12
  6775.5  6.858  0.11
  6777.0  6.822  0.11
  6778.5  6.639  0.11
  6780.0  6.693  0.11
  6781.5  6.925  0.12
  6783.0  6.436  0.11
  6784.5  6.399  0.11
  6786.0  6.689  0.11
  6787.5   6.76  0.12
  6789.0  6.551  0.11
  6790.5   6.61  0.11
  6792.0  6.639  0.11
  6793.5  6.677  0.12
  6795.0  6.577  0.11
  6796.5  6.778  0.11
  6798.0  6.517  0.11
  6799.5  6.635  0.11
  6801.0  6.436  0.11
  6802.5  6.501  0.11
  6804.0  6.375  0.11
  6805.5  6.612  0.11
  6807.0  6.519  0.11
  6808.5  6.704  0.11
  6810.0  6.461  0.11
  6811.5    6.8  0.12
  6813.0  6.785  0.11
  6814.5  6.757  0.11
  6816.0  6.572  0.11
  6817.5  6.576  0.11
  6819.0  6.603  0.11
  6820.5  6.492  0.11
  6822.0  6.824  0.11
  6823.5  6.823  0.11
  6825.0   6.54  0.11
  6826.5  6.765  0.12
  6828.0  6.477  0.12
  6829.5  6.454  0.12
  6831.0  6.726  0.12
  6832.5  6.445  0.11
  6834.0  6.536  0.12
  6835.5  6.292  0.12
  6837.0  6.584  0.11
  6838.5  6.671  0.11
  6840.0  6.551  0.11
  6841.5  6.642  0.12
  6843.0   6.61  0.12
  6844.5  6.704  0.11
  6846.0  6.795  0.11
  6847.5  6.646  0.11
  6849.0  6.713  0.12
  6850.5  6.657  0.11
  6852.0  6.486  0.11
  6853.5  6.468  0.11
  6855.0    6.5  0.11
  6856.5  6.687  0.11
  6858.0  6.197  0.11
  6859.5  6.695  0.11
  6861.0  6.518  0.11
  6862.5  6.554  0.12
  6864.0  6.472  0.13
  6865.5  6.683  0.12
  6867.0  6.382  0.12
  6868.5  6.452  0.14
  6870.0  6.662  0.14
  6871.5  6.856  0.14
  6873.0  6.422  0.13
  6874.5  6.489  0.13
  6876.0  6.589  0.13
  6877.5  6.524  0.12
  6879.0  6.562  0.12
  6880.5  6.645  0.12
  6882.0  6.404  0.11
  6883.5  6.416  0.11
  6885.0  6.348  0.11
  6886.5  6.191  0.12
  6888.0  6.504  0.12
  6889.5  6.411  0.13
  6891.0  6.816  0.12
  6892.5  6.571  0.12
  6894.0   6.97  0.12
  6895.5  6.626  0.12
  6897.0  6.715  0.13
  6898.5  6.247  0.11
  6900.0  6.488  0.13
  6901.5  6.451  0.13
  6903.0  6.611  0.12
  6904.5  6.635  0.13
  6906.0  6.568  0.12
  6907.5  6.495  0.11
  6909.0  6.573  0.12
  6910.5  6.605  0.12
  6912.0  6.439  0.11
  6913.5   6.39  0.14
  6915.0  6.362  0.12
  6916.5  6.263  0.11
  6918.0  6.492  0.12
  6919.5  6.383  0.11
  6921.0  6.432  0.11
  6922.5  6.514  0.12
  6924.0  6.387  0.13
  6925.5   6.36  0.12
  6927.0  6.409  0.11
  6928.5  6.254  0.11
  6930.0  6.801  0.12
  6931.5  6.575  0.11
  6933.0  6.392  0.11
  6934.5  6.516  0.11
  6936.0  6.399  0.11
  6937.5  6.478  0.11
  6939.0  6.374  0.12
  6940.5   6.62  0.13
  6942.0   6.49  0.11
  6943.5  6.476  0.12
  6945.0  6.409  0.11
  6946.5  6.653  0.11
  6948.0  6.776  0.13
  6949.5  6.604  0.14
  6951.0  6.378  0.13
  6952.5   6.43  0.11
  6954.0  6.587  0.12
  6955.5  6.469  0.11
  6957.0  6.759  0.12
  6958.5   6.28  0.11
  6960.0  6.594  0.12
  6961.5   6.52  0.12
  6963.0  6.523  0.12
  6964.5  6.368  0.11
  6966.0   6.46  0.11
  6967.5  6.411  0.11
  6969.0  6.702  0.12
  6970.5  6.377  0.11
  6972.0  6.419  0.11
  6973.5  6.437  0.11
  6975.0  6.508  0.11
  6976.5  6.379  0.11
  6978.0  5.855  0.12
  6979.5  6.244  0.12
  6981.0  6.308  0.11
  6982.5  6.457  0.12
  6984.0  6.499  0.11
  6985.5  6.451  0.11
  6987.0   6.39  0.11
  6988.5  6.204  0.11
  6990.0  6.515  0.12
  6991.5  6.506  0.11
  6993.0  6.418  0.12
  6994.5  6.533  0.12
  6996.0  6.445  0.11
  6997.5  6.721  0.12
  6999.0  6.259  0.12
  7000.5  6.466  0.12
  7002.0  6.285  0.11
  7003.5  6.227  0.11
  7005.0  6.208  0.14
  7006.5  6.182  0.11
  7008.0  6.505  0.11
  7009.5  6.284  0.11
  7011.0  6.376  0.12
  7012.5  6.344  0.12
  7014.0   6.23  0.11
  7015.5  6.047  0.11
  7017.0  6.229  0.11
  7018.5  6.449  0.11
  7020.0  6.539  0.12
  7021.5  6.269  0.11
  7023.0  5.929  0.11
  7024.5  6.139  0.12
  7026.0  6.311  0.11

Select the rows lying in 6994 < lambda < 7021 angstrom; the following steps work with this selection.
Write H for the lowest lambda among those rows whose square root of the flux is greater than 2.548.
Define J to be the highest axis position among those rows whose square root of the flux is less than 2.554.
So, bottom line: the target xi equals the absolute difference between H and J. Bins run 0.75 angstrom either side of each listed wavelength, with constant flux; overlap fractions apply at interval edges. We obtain 24.0 angstrom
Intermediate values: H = 6994.5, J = 7018.5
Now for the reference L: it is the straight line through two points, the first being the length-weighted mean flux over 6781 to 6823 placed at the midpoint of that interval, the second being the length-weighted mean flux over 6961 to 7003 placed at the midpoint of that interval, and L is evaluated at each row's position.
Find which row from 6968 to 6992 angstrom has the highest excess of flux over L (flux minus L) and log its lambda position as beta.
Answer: 6969.0 angstrom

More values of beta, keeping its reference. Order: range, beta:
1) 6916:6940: 6930.0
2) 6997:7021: 6997.5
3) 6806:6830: 6823.5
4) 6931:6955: 6948.0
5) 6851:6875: 6871.5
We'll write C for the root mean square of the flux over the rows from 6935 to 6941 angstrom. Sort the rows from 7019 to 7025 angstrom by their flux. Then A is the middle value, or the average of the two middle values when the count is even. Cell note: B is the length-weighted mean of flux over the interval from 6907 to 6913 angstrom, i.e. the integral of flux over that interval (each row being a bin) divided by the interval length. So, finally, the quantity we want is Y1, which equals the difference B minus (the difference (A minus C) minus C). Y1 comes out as 13.3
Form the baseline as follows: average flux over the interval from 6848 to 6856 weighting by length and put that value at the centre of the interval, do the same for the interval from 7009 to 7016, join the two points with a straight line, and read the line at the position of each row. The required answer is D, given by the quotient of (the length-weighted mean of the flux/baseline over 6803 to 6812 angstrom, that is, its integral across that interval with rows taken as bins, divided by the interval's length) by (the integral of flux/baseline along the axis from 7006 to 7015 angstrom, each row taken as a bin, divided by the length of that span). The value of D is 0.979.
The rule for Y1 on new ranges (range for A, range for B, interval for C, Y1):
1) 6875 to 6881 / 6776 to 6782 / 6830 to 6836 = 13.2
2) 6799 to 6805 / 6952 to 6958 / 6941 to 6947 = 13.1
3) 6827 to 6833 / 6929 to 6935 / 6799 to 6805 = 13.1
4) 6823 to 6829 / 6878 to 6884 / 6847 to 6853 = 13.1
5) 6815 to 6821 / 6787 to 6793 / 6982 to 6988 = 13.0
